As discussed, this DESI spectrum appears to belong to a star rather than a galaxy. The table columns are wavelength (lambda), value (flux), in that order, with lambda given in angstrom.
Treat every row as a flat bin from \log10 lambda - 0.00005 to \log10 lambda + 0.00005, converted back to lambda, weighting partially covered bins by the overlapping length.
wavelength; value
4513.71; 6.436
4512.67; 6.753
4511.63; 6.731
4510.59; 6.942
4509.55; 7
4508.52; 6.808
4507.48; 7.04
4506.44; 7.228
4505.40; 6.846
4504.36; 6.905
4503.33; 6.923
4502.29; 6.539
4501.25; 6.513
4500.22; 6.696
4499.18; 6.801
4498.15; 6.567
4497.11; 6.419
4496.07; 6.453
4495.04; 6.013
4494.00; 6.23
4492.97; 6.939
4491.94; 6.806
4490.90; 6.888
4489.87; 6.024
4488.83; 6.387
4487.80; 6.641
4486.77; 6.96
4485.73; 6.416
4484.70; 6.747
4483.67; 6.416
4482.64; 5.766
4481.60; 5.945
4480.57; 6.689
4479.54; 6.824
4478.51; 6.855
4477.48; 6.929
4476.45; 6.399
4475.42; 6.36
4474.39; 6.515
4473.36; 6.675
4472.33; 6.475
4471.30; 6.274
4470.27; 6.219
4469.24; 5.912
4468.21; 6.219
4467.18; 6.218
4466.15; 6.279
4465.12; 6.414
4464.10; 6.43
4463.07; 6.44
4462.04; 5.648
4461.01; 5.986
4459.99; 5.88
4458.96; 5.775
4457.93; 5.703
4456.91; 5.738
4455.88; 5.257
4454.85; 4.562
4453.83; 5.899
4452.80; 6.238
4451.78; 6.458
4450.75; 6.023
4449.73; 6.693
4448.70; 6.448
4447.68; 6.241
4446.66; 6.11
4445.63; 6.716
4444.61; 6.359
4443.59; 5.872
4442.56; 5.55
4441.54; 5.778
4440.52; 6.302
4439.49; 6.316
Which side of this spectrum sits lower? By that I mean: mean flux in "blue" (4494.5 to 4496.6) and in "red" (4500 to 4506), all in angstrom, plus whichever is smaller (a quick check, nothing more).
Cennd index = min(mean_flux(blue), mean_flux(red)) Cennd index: 6.2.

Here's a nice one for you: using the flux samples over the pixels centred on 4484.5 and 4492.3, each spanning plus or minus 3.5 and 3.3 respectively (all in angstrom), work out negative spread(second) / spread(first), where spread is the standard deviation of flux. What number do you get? -1.0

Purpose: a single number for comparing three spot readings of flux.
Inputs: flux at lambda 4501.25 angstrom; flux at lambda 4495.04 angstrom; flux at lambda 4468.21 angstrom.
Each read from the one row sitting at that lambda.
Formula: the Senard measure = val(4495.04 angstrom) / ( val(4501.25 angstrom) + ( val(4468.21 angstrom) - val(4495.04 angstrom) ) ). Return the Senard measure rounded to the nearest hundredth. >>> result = 0.89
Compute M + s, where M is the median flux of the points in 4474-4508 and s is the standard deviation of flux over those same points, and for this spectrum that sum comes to 6.98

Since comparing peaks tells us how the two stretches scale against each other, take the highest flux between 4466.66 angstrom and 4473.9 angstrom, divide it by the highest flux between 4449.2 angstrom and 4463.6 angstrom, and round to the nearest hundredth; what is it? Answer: 1.00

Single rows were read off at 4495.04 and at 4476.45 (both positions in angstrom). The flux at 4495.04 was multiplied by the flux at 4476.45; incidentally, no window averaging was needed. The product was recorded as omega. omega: 38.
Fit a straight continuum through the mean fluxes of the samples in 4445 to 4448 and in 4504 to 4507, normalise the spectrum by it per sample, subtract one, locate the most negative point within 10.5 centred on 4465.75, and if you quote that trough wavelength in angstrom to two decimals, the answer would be 4462.04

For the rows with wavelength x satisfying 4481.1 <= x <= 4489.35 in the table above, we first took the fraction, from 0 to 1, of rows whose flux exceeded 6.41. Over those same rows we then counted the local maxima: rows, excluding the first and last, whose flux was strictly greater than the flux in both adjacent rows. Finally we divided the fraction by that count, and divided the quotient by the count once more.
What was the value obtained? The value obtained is 0.156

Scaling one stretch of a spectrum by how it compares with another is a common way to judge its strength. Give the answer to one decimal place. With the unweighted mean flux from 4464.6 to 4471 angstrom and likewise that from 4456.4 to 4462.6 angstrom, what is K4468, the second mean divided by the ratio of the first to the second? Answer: 5.4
